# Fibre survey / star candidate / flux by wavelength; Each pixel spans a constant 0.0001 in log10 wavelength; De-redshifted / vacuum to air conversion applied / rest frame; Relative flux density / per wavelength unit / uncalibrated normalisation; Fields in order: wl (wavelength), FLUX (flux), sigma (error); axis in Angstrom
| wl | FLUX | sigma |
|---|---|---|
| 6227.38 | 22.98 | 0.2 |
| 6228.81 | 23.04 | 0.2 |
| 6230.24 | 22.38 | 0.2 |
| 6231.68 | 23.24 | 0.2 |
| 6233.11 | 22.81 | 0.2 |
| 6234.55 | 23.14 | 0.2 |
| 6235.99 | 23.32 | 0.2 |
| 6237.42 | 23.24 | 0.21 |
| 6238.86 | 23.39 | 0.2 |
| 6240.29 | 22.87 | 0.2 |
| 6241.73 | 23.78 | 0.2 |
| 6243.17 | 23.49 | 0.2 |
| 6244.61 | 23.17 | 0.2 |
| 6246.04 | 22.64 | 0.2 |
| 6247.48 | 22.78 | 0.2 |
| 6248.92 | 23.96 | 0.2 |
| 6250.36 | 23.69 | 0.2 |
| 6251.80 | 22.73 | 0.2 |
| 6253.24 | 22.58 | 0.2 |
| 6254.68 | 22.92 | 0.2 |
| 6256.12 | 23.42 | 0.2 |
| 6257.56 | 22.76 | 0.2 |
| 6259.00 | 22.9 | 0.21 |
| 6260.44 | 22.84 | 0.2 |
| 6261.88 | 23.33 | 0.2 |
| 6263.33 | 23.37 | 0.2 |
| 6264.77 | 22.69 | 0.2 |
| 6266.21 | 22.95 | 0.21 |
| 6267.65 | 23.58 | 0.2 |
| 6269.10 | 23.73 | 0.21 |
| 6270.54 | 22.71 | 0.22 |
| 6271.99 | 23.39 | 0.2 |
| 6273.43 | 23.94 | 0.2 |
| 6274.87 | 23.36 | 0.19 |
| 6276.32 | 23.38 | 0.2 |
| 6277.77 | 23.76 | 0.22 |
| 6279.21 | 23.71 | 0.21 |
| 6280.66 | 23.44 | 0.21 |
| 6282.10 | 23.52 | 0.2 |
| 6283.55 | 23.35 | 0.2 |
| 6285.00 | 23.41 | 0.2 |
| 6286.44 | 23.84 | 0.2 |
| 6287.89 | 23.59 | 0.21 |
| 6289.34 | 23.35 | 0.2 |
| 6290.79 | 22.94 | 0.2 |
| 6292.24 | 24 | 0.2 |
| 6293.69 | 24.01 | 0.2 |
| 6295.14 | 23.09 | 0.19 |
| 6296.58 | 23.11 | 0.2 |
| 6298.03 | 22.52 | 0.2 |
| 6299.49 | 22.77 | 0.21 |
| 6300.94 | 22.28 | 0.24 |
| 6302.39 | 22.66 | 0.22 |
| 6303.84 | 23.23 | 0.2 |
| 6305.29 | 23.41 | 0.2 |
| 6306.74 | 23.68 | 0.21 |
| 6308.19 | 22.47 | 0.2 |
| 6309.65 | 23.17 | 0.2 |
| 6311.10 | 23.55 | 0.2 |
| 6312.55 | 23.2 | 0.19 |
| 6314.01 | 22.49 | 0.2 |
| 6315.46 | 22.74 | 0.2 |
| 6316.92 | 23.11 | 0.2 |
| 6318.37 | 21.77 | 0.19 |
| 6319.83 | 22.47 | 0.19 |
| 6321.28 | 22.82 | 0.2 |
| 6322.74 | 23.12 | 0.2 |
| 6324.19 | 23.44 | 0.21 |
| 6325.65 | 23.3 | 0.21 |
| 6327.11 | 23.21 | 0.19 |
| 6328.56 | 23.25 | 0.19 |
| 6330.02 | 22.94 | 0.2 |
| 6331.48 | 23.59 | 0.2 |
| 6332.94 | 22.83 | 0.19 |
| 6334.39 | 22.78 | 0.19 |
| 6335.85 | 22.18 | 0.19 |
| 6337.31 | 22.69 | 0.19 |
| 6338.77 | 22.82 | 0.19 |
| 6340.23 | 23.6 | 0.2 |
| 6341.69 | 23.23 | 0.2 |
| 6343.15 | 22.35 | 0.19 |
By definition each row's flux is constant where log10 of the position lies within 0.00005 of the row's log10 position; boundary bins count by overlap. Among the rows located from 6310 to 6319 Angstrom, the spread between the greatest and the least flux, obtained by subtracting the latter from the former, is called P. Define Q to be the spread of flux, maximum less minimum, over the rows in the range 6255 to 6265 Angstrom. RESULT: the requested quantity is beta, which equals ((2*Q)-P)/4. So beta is -0.08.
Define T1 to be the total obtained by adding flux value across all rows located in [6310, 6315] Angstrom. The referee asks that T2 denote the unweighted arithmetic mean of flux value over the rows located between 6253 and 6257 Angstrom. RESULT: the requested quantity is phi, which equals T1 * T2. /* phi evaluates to 1591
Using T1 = 69.2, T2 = 23.0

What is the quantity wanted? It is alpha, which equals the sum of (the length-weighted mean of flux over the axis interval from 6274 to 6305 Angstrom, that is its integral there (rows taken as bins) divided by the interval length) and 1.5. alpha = 24.8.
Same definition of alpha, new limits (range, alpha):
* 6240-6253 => 24.7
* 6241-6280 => 24.7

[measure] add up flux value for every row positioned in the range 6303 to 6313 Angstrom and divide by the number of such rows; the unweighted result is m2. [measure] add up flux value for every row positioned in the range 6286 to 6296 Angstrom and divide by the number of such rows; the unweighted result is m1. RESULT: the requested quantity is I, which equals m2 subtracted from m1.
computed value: 0.3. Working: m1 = 23.5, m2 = 23.24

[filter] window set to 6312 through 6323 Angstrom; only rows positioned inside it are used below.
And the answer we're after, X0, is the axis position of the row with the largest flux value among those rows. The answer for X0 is 6312.55 Angstrom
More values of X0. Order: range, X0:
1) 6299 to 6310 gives 6306.74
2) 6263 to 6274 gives 6273.43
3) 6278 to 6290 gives 6286.44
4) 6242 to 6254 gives 6248.92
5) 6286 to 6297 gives 6293.69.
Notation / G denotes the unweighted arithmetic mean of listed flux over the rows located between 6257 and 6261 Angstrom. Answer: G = 22.8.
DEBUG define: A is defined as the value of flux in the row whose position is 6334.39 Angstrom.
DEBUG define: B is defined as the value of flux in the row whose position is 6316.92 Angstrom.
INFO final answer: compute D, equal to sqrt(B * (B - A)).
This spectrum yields 2.8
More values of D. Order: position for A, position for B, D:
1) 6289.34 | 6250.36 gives 2.8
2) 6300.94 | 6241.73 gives 6.0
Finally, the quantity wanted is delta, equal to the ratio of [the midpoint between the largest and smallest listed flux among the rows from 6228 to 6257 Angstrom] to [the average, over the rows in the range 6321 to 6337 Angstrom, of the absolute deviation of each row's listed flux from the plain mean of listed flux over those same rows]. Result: 77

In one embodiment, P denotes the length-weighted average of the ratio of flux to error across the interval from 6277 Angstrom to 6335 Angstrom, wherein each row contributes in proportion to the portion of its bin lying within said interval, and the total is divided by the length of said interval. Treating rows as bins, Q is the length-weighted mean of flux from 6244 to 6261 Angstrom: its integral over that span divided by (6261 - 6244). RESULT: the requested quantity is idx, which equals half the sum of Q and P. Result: 69.0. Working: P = 115.0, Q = 23.0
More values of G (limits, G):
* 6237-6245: 23.3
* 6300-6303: 22.5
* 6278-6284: 23.5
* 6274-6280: 23.6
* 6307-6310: 22.8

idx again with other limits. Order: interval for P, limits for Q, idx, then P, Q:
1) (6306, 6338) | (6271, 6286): 70.0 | 116.4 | 23.5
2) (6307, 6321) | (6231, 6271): 69.4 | 115.7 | 23.1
